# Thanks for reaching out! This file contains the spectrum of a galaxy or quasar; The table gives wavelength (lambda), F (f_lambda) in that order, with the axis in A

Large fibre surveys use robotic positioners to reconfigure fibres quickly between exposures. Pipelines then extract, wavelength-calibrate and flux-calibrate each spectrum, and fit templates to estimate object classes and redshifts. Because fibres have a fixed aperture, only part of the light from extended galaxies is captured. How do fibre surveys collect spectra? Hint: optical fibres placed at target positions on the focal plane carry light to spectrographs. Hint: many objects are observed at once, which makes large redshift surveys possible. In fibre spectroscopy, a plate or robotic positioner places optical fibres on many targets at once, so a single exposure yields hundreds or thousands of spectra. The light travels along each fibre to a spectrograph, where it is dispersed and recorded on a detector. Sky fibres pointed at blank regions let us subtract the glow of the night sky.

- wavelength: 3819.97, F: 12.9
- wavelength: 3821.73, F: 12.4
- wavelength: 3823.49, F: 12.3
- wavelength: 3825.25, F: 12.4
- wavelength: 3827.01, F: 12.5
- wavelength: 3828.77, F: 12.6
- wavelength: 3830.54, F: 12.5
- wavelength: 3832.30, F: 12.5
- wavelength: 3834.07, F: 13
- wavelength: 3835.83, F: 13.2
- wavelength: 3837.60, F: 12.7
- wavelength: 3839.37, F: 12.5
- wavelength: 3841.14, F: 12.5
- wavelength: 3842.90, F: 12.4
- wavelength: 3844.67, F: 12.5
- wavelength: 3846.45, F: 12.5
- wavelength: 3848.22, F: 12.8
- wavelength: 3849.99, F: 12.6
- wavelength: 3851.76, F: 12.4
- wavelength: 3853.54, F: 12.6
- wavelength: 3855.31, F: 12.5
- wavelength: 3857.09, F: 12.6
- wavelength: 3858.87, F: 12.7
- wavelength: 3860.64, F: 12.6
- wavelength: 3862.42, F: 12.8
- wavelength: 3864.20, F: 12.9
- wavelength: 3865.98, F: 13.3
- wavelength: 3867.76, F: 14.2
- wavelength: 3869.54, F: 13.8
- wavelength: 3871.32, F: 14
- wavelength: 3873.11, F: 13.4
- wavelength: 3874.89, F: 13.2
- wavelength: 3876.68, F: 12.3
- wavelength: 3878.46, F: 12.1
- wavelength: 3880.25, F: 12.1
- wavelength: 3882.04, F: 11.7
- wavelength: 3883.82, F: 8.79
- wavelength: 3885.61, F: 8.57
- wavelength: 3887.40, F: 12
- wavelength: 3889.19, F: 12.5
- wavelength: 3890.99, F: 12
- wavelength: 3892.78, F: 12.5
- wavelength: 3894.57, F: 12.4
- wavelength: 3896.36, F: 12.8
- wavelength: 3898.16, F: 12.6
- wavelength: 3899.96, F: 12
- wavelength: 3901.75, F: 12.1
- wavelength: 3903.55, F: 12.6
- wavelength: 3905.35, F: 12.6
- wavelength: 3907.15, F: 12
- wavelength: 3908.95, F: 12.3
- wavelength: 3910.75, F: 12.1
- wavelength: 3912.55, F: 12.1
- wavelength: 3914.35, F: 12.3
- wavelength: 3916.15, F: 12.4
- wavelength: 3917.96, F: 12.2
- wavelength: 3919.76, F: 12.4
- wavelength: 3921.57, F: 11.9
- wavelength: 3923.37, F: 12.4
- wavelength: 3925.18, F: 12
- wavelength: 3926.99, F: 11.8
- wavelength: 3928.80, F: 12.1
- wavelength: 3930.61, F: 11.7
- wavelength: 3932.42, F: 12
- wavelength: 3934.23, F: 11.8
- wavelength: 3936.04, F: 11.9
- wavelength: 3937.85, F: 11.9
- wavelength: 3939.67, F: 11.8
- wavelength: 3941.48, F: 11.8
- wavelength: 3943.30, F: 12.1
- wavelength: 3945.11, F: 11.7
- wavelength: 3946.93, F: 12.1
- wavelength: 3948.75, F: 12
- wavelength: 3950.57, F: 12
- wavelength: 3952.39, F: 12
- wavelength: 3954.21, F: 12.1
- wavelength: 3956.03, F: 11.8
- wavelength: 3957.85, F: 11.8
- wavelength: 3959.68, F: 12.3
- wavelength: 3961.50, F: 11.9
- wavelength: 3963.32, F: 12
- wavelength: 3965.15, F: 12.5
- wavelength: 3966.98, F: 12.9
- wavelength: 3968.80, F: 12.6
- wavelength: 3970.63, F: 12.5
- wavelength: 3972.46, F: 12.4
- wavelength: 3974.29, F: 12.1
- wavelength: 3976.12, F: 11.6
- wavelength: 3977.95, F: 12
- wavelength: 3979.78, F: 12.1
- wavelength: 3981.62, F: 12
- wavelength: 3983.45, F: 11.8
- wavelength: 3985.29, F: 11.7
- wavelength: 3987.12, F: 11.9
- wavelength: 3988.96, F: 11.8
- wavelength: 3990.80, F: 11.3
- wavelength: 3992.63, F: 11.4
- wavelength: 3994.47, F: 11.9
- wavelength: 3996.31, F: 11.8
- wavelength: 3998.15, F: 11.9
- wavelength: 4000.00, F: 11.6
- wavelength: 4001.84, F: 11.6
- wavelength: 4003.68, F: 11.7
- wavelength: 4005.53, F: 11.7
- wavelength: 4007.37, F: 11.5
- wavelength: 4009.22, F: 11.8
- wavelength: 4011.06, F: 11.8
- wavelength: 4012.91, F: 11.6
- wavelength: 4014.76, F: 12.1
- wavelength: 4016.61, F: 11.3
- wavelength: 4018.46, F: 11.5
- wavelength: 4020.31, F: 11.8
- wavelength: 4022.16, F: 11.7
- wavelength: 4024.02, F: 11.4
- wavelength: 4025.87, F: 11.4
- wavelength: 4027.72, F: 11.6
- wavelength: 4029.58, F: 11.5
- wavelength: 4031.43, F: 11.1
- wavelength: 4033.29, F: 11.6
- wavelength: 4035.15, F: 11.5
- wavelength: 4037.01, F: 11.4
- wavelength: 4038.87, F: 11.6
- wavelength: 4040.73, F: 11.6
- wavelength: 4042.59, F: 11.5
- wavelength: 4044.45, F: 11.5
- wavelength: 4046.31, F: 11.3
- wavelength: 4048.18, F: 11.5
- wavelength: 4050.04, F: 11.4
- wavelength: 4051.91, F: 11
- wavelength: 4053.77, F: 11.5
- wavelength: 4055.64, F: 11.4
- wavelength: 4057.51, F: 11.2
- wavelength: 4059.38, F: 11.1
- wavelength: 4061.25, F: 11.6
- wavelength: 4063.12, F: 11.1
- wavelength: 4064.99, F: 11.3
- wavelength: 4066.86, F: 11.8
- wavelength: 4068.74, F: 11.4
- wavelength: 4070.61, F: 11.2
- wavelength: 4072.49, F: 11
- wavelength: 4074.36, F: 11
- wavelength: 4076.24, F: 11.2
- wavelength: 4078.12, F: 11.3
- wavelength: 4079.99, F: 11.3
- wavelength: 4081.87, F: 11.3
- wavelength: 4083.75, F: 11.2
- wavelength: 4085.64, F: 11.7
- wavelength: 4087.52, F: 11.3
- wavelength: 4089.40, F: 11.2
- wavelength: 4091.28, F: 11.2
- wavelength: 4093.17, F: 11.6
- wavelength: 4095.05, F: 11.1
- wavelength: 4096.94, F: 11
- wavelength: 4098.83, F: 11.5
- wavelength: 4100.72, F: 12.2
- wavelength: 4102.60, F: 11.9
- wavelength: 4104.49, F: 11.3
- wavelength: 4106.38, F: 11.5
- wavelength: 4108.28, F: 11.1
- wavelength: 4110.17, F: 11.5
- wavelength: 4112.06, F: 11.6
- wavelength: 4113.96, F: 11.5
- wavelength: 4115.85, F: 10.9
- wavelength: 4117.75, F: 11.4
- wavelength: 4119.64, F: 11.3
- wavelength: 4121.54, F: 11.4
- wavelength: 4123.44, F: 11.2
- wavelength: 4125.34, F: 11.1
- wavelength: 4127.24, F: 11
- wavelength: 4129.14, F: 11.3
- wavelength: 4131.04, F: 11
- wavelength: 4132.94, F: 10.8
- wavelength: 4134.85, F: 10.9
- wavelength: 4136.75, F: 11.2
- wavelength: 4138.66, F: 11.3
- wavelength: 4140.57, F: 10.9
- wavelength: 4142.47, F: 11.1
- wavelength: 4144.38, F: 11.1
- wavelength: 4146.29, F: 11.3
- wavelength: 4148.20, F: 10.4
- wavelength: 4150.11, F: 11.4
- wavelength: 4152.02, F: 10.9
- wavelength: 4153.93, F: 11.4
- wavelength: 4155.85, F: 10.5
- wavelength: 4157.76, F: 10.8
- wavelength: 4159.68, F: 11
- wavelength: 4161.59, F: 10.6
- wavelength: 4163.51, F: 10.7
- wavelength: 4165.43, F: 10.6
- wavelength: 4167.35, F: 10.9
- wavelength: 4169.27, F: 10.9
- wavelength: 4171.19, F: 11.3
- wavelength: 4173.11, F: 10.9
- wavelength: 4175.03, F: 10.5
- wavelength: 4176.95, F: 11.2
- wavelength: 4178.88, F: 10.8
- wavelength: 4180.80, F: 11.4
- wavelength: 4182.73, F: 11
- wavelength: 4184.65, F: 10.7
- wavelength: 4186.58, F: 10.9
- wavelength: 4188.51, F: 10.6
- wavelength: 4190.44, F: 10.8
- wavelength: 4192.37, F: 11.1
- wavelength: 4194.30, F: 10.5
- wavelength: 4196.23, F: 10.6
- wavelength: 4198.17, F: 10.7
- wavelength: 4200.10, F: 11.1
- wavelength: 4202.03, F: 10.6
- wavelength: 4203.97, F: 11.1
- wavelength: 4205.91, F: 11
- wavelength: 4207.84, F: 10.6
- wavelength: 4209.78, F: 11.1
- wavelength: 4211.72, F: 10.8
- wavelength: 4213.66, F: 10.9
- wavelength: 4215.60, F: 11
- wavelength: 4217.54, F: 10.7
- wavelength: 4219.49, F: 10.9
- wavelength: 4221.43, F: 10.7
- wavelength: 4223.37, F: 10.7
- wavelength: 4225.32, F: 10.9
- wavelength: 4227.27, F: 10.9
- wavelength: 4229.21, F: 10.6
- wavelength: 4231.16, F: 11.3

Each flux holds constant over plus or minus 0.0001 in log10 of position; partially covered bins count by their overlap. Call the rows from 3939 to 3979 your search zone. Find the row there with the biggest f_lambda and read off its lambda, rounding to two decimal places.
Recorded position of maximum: 3966.98 A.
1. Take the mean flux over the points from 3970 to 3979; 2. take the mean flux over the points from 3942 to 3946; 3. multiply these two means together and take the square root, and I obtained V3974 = 12.0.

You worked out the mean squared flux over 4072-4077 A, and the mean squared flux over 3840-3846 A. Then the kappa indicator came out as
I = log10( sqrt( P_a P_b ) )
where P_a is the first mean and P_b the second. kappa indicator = 2.14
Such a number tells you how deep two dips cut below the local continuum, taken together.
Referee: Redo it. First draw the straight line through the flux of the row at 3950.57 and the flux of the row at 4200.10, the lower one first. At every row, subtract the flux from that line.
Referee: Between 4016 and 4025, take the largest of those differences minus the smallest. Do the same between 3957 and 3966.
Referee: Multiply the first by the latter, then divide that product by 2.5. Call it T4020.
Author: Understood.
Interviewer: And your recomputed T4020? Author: 0.15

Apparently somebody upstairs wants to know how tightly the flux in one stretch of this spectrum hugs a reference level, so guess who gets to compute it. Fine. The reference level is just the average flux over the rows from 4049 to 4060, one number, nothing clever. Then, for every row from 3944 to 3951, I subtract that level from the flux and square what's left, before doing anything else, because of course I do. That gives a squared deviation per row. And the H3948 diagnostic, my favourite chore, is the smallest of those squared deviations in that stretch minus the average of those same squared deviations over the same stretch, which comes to -0.30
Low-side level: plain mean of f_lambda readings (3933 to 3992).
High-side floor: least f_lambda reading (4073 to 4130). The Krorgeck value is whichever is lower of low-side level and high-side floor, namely 10.9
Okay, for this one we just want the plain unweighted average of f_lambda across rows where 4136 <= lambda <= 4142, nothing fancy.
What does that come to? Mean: 11.1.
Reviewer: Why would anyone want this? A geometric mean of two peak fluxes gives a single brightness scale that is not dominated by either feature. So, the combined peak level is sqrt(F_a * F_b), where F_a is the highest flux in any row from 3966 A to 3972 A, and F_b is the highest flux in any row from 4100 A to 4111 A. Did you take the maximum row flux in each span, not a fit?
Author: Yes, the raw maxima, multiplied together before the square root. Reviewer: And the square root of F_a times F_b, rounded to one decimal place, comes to 12.5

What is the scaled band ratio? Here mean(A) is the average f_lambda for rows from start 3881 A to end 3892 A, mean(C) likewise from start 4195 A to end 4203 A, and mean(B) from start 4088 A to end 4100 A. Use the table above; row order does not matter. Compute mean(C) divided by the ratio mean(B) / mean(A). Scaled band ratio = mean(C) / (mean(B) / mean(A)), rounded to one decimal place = 10.4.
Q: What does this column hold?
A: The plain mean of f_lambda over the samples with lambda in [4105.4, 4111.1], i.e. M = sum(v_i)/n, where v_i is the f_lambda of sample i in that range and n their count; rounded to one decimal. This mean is 11.4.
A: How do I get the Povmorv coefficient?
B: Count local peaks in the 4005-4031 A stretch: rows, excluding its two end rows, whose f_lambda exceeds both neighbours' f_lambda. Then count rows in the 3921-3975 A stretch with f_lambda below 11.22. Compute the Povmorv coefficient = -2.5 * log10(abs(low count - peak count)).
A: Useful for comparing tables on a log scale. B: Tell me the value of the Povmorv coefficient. -1.19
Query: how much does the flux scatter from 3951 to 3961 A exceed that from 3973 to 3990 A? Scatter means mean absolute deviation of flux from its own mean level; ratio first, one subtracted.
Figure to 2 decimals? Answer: 0.10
